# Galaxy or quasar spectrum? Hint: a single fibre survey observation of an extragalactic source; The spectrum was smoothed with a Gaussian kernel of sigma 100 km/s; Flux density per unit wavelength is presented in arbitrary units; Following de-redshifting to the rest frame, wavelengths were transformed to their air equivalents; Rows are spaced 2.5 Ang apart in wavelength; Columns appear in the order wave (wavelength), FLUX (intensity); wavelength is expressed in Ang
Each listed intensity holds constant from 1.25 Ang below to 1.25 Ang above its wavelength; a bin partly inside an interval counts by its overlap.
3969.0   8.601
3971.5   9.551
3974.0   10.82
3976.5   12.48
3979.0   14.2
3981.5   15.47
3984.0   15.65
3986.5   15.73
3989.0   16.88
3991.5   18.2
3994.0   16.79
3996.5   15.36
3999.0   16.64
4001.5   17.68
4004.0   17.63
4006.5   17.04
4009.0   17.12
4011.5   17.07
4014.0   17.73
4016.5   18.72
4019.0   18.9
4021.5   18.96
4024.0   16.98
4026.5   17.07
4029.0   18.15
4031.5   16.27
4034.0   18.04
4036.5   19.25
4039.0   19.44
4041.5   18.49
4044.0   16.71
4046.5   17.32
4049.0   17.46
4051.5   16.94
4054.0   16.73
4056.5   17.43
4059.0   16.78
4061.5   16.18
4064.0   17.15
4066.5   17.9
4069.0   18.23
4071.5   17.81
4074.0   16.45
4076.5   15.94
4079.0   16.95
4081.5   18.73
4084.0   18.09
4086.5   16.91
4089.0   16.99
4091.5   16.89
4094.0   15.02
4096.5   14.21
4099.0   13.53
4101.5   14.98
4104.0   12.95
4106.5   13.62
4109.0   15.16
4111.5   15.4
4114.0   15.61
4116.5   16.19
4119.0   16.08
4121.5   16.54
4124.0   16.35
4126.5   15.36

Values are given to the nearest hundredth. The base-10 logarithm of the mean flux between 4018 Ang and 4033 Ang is 1.25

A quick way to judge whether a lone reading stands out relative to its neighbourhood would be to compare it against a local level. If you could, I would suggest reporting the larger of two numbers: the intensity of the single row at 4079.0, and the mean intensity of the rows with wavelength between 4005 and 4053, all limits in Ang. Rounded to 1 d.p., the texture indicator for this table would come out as 17.8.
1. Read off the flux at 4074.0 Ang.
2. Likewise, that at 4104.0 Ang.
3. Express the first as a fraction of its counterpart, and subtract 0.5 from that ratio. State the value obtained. 0.77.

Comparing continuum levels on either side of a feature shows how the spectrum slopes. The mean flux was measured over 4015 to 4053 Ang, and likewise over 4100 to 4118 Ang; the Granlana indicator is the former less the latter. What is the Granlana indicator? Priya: 3.1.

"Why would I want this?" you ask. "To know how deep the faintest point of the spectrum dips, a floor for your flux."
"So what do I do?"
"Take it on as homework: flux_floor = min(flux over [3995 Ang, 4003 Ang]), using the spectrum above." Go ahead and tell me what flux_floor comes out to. 15.36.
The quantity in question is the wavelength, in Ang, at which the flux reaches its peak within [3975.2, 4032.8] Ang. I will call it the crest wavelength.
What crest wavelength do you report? 4021.5 Ang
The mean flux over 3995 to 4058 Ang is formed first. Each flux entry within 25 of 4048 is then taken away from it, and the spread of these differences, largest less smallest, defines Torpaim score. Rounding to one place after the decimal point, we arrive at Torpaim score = 3.3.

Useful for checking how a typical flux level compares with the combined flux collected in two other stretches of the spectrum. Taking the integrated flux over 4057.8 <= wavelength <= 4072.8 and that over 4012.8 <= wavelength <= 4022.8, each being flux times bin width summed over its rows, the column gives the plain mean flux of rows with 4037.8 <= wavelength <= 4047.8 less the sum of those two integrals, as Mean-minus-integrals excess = -428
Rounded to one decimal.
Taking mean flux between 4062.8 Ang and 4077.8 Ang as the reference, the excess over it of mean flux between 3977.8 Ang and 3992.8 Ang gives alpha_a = -1.2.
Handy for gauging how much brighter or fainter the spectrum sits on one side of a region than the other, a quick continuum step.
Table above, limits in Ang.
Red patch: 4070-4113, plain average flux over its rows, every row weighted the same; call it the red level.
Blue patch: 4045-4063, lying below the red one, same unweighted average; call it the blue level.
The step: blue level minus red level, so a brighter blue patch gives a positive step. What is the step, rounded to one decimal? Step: 1.1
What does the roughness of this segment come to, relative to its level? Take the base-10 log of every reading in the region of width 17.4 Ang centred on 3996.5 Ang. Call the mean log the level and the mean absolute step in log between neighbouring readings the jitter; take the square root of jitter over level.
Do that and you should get 0.151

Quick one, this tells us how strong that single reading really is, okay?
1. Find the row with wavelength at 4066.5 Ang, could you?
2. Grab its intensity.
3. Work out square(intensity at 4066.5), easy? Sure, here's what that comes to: 320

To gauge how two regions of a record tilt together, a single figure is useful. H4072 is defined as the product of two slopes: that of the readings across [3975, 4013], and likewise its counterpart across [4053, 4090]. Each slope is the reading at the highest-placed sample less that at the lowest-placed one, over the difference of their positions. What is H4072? 0.0010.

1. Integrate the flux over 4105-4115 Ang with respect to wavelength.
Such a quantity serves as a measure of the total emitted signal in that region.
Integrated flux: 149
